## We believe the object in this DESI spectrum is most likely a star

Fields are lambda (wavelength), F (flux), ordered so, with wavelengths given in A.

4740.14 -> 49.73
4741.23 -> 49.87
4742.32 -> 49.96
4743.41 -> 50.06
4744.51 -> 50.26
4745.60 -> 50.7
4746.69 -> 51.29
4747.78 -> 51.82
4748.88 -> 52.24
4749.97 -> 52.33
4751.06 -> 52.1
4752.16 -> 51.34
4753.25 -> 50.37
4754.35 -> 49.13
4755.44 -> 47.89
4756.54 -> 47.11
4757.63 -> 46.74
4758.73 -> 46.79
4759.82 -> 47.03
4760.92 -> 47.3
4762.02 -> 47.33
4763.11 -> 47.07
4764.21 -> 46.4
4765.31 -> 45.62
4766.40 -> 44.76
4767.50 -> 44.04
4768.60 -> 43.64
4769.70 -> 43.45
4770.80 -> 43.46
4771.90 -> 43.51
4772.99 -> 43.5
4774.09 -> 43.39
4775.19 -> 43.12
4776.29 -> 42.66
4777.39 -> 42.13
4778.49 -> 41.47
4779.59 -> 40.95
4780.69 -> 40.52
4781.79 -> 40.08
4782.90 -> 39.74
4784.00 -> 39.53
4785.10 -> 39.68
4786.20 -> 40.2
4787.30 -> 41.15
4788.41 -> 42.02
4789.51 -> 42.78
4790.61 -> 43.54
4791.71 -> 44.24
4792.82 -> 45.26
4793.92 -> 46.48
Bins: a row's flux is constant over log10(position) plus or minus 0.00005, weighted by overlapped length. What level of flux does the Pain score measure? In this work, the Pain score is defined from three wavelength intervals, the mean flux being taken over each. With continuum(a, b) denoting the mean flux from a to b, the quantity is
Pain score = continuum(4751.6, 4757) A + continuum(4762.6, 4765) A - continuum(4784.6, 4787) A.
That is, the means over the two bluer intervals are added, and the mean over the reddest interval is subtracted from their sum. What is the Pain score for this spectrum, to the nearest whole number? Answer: 56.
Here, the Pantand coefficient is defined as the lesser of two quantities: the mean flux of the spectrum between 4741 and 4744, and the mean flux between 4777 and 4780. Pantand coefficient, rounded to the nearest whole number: 42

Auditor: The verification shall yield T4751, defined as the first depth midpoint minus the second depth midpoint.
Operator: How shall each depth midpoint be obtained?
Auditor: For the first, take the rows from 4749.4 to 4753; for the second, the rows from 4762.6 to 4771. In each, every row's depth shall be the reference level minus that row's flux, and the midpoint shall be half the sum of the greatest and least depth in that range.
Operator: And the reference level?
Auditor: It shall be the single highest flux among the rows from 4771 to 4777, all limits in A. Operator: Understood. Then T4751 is -7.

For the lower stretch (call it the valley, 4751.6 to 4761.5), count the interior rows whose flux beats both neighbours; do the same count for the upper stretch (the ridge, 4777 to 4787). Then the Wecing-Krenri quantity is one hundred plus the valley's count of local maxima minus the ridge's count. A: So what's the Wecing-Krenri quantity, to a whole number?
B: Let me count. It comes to 100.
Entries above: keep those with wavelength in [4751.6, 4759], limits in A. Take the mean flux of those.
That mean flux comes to 48.5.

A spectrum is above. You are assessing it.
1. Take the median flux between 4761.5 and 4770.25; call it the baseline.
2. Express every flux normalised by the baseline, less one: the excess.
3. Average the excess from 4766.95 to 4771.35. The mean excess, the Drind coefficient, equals -0.034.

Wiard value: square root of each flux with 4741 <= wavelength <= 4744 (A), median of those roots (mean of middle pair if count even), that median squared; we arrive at 50.0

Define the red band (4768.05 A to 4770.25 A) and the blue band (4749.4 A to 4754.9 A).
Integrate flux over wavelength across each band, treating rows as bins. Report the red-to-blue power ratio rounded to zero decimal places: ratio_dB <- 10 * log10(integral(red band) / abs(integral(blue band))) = -5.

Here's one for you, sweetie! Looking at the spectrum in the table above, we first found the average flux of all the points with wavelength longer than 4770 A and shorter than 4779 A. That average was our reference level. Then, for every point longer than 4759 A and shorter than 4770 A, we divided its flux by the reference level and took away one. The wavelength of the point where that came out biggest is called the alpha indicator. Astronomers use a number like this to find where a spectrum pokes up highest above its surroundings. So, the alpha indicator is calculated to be 4762.02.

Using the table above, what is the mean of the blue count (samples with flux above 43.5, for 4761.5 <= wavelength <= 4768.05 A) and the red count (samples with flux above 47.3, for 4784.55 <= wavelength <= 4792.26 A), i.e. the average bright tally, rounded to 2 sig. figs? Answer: 3.0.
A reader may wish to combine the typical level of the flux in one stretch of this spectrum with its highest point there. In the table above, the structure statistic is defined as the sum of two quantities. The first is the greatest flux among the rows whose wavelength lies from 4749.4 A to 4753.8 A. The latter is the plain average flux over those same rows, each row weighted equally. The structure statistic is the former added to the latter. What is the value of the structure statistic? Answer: 104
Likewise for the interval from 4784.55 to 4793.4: 88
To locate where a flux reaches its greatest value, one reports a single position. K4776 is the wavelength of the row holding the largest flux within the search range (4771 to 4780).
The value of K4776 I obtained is 4771.90 A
